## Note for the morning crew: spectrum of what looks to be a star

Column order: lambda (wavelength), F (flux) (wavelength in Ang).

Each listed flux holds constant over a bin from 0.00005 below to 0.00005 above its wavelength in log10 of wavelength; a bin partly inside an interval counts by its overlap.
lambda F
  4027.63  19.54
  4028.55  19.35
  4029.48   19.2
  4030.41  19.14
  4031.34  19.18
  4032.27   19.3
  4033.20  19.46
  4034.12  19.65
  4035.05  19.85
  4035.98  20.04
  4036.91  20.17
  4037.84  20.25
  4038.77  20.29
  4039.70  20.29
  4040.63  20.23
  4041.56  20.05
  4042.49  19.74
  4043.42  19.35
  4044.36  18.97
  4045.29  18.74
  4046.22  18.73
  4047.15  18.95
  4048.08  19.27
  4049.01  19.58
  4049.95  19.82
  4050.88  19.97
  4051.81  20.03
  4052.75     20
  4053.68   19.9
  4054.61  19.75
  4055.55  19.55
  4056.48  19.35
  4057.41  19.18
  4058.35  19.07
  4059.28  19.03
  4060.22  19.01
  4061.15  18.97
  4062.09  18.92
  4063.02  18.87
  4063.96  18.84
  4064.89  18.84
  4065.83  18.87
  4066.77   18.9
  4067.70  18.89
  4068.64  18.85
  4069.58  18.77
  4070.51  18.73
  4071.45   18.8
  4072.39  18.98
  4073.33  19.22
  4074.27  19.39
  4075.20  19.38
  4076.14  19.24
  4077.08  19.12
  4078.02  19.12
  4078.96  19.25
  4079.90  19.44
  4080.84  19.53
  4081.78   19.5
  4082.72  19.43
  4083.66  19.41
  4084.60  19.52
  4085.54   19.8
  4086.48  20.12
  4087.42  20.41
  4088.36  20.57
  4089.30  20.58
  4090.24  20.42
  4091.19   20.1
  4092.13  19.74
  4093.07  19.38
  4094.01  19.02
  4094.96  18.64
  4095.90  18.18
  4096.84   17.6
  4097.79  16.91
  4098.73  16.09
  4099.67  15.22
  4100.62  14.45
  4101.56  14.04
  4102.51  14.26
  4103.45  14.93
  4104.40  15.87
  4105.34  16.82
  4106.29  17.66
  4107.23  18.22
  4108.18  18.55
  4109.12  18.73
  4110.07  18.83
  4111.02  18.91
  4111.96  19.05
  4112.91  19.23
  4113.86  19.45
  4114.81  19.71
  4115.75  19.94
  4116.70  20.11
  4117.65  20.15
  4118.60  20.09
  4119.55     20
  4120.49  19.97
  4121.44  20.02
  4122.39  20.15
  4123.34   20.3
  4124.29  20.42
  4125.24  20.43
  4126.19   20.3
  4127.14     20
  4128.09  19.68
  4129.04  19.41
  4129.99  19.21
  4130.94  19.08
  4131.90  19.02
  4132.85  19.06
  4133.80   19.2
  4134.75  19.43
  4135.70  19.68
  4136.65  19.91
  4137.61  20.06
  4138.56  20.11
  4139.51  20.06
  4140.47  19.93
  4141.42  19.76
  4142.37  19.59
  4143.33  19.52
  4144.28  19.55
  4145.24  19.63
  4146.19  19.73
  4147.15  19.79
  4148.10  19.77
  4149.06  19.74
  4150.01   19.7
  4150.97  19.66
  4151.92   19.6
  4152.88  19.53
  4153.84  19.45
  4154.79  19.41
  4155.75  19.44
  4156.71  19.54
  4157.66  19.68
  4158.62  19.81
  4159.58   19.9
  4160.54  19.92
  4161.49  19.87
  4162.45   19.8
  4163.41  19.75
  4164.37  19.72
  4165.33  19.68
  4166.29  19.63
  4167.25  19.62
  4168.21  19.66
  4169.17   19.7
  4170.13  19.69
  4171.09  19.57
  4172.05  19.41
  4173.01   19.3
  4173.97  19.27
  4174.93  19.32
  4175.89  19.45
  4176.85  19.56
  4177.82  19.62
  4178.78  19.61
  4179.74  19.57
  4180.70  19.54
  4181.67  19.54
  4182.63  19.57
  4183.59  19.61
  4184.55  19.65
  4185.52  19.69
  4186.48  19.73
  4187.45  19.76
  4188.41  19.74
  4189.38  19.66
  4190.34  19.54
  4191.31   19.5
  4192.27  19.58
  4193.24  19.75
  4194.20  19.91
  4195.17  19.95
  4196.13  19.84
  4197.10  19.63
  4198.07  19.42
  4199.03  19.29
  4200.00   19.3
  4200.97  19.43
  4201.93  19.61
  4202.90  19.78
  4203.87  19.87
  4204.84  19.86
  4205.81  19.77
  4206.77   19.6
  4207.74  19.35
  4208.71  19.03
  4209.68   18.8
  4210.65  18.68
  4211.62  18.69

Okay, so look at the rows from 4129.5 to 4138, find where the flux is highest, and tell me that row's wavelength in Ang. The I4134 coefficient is 4137.61 Ang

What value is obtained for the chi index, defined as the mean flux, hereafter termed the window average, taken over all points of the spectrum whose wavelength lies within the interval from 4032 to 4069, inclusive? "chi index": 19.4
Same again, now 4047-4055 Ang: 19.7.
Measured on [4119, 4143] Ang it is 19.8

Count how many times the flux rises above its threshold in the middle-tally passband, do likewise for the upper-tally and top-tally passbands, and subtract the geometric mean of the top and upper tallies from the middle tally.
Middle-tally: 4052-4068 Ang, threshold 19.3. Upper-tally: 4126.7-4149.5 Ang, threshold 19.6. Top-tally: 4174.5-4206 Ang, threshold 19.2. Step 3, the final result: -16.5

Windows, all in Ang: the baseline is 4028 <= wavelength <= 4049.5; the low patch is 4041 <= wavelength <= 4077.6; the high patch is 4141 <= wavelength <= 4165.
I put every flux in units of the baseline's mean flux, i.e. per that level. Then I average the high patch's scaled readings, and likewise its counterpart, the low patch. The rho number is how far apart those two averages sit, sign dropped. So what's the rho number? 0.023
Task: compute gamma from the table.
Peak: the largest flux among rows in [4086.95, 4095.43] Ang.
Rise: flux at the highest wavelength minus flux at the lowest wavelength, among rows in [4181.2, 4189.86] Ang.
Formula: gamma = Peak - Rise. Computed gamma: 20.5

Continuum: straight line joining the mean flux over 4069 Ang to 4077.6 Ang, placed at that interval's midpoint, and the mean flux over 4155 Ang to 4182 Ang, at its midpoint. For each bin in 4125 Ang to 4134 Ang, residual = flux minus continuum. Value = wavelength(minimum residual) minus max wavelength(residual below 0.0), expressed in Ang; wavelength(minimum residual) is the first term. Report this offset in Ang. -1.9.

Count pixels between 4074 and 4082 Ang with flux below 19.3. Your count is 4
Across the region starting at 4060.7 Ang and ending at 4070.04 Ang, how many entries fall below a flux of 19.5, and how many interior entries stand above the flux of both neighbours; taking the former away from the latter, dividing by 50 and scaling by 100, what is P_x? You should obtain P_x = -18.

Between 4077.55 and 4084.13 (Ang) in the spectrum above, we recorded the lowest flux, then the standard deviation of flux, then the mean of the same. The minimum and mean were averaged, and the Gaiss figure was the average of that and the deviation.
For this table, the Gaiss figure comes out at 9.7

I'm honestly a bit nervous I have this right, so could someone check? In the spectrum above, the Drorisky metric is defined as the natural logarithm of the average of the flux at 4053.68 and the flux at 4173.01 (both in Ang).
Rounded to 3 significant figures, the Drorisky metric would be 2.98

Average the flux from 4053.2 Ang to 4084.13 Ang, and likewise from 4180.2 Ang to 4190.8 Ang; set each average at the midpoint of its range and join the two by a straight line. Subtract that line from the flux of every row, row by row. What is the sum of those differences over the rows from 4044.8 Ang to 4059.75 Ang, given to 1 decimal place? 5.5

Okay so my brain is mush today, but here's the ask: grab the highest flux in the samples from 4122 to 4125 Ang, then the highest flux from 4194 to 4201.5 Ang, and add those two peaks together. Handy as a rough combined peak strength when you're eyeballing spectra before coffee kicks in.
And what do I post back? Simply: 40.4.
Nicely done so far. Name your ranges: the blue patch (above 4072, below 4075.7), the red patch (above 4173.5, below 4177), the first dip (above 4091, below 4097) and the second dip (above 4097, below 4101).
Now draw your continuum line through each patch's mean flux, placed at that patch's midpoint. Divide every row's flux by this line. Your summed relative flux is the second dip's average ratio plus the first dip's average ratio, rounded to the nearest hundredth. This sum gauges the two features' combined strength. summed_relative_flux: 1.80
